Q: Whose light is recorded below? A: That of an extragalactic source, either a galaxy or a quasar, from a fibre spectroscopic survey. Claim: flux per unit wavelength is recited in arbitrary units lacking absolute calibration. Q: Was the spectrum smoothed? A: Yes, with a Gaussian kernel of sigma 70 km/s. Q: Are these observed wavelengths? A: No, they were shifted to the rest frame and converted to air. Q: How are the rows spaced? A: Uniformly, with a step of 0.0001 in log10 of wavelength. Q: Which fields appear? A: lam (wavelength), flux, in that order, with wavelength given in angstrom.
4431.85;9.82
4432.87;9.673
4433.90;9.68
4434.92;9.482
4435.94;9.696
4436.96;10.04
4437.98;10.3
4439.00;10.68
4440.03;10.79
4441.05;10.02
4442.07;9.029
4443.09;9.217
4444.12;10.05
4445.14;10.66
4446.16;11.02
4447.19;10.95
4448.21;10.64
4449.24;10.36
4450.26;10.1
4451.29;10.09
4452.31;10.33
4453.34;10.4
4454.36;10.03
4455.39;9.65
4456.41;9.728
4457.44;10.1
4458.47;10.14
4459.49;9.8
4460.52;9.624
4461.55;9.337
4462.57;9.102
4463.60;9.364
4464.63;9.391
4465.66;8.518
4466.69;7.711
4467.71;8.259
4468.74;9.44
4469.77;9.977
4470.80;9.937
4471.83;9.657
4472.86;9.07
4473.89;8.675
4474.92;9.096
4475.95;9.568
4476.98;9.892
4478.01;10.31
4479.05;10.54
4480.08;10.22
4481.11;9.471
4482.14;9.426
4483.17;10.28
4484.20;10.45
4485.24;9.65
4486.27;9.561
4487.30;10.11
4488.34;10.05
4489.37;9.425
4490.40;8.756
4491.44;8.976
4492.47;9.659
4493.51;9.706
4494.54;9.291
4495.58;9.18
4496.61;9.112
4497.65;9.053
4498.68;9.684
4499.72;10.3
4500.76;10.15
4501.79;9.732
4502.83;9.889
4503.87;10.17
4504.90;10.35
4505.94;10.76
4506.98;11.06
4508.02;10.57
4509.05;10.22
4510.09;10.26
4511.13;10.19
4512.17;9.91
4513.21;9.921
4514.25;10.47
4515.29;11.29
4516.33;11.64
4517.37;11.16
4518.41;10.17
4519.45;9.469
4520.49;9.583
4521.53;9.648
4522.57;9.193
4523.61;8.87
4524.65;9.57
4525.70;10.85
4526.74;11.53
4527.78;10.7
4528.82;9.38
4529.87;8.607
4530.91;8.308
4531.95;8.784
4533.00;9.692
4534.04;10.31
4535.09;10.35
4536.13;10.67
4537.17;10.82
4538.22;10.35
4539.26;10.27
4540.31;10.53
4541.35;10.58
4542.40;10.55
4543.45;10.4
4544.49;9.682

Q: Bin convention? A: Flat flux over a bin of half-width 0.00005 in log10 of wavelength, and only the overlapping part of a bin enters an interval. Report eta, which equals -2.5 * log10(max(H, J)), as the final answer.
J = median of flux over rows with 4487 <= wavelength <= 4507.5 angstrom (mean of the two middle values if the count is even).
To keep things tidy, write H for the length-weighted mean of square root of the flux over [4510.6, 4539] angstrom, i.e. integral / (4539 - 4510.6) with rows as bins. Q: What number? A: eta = -2.47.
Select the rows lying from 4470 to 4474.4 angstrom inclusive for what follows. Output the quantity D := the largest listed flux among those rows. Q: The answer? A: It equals 9.937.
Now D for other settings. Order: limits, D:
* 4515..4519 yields 11.64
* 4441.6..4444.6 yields 10.05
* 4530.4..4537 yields 10.67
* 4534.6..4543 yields 10.82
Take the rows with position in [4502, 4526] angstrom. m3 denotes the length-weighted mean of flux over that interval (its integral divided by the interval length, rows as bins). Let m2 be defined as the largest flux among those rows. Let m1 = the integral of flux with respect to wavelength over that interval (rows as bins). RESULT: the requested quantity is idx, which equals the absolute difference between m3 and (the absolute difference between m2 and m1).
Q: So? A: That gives 223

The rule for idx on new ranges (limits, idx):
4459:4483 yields 206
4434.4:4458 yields 218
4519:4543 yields 217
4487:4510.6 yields 211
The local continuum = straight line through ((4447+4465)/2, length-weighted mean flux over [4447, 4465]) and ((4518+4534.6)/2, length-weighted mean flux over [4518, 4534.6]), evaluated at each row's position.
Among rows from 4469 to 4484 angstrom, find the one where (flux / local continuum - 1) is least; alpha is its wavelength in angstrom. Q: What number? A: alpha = 4473.89 angstrom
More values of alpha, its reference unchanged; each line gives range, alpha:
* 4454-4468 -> 4466.69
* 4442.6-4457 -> 4443.09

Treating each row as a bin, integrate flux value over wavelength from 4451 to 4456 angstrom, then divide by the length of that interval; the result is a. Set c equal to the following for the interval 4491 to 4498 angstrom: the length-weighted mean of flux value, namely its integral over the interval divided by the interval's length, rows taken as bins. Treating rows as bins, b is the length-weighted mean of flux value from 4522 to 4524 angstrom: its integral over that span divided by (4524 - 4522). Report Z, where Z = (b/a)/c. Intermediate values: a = 10.1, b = 9.1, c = 9.3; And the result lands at 0.097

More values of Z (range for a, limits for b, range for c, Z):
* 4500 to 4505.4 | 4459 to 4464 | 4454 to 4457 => 0.096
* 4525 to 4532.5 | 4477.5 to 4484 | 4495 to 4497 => 0.113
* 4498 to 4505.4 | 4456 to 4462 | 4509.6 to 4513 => 0.097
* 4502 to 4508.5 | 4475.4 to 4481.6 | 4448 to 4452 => 0.093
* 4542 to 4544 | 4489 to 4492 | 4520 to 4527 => 0.088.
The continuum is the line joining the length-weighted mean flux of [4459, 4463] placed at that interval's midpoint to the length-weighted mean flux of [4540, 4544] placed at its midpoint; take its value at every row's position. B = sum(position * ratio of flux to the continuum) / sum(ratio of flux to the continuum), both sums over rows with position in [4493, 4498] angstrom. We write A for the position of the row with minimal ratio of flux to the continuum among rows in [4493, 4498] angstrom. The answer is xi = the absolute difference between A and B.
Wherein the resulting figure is 2.1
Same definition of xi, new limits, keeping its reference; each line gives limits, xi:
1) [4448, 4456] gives 3.6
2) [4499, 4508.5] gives 2.1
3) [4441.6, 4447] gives 2.2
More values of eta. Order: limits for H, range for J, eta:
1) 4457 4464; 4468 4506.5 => -2.47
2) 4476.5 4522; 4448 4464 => -2.51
